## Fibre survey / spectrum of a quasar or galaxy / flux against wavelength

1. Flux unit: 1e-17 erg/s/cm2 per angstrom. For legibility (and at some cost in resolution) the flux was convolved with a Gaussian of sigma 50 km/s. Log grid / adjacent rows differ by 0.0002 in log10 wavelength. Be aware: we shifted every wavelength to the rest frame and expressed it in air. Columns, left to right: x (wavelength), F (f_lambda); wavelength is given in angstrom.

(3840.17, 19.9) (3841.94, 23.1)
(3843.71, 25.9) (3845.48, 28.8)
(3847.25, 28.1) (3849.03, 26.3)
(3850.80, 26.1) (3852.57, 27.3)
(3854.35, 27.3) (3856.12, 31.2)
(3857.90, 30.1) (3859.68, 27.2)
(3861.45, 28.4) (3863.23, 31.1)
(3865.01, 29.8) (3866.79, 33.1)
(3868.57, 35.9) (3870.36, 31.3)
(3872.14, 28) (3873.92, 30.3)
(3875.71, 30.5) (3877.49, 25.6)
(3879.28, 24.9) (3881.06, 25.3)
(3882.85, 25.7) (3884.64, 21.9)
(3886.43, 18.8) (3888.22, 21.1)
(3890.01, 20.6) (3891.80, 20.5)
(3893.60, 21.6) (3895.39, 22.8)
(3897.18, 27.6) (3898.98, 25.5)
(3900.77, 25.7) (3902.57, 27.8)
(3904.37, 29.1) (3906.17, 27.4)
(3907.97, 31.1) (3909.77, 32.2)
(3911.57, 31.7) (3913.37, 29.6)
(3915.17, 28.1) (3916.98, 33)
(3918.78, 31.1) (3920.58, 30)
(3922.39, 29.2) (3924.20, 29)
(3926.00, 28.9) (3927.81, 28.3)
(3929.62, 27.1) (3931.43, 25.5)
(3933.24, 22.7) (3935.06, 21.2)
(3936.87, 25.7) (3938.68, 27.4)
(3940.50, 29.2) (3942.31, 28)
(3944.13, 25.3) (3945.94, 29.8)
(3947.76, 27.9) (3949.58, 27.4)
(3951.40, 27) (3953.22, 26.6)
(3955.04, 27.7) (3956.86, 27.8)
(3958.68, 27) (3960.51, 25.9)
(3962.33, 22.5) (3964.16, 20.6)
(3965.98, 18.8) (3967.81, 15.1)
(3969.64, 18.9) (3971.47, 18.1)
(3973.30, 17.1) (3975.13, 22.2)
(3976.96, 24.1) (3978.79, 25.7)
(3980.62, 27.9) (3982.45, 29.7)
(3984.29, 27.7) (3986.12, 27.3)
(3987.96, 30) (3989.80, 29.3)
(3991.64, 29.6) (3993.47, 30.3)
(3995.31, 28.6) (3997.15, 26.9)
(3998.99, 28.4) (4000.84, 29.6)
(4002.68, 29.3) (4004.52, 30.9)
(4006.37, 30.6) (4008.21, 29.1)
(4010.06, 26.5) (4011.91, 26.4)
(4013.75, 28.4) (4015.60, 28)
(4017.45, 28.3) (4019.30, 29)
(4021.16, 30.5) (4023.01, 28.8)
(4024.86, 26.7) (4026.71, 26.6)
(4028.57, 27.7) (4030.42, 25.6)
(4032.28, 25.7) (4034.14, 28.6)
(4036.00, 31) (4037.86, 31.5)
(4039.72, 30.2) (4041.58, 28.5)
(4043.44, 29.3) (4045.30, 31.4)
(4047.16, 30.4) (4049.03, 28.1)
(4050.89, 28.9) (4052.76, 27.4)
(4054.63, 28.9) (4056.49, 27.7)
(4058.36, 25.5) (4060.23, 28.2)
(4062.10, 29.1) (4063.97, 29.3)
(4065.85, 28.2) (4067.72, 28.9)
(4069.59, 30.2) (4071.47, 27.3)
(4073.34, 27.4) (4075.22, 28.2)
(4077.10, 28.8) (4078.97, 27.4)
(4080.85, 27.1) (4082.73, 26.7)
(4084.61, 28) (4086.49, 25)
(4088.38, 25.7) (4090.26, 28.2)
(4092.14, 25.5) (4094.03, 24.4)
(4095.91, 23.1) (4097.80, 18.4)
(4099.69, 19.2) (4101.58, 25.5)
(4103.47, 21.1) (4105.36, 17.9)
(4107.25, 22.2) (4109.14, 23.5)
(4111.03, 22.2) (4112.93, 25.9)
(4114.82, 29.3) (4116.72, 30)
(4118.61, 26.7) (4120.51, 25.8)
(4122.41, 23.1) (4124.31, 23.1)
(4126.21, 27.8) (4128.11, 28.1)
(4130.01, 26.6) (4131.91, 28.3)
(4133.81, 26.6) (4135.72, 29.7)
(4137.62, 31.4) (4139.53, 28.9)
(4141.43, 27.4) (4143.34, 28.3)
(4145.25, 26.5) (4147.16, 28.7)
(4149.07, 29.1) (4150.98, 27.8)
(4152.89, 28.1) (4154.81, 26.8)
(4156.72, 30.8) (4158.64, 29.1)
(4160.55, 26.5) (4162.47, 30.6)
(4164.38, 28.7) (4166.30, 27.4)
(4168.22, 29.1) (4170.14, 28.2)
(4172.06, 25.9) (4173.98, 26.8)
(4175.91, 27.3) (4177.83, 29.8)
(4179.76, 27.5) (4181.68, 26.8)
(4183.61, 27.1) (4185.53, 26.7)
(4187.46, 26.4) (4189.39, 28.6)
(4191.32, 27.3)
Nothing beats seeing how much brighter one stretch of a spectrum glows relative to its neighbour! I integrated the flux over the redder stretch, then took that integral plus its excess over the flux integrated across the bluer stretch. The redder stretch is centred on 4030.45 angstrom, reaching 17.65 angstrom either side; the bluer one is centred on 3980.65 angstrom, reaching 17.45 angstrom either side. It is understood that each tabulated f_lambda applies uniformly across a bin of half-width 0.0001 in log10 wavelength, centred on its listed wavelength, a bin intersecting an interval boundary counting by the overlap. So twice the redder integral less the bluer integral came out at 1170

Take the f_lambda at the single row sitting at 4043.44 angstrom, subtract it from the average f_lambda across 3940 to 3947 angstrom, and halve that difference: -0.6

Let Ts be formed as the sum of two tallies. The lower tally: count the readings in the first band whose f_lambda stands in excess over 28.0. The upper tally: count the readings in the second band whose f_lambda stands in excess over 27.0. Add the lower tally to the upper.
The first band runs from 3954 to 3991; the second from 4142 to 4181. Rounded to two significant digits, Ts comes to 18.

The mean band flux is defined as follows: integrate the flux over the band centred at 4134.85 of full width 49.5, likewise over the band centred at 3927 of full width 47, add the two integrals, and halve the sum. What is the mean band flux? 1347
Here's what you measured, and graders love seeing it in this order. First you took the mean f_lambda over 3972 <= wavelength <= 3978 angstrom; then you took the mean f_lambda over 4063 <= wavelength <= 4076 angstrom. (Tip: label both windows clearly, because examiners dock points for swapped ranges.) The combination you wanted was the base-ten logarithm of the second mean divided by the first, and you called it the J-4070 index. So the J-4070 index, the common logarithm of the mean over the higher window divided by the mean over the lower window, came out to 0.13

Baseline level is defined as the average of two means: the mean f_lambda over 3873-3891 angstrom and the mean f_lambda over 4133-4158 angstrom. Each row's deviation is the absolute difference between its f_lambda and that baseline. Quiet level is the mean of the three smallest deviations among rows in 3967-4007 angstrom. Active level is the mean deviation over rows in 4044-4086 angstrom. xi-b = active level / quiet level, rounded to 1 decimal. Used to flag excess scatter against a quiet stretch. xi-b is 2.9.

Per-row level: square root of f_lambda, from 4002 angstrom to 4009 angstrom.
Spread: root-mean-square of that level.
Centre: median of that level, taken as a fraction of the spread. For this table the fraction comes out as 1.00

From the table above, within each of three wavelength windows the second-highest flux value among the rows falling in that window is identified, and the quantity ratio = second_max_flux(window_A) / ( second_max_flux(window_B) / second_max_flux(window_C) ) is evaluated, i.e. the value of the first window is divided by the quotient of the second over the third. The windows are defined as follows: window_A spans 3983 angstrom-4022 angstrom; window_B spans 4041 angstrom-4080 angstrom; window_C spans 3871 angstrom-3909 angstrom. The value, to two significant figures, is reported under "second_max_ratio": 31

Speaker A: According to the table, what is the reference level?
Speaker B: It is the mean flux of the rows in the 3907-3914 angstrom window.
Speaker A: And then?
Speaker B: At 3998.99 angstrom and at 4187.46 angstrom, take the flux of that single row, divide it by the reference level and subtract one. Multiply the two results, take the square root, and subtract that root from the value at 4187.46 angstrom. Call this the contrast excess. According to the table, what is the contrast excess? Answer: -0.27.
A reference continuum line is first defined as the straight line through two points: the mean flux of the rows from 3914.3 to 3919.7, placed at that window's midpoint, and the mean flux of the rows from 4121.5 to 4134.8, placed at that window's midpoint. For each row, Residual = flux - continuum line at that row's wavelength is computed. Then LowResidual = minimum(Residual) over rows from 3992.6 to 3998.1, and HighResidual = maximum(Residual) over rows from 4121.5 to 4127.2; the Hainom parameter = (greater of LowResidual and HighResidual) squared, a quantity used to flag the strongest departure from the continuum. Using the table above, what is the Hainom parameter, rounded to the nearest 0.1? 2.3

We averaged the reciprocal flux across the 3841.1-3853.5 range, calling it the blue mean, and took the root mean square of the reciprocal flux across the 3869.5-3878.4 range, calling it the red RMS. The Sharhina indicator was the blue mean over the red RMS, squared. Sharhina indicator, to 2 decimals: 1.20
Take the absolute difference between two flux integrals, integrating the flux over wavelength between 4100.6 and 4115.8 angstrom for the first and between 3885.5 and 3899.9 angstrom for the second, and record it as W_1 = 35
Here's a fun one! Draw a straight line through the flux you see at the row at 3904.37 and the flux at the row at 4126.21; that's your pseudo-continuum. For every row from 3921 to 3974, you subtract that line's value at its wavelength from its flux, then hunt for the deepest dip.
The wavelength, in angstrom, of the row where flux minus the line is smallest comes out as 3967.81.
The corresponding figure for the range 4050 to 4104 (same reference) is 4097.80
